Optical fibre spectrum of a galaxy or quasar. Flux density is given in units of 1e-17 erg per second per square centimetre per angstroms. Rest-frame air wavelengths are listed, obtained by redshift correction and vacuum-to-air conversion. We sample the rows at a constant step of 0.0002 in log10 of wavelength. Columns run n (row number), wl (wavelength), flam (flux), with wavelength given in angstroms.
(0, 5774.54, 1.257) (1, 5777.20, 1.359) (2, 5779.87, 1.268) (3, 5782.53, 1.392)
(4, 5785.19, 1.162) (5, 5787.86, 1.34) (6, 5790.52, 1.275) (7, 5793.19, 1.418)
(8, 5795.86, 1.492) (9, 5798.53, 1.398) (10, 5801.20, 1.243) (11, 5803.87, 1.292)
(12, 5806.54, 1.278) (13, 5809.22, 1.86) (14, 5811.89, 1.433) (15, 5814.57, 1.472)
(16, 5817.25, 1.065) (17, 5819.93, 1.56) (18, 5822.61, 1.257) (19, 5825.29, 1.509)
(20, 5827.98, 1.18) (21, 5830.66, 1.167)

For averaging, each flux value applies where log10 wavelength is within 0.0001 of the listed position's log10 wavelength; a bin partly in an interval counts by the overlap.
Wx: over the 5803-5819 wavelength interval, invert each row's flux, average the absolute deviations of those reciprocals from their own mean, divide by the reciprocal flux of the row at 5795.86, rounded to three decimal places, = 0.144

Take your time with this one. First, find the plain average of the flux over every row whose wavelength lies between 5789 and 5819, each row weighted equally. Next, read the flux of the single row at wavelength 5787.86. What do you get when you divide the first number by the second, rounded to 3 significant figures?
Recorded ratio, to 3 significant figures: 1.03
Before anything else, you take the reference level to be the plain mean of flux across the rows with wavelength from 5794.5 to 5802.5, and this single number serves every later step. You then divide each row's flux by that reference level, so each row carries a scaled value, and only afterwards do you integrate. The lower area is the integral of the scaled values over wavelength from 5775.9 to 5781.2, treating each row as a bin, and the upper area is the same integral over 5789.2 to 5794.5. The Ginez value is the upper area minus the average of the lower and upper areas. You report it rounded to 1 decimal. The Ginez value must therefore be 0.1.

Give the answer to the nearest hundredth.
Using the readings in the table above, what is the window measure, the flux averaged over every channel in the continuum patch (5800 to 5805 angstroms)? 1.27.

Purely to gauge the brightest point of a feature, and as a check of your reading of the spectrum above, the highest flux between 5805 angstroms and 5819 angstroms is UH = 1.86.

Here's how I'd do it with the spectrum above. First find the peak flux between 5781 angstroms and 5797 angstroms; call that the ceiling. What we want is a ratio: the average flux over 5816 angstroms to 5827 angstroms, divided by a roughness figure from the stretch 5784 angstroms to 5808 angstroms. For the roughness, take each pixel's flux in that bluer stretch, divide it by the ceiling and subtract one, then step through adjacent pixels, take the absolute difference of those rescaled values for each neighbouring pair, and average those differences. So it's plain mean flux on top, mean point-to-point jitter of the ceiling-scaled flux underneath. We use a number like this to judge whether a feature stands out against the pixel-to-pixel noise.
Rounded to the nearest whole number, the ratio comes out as 21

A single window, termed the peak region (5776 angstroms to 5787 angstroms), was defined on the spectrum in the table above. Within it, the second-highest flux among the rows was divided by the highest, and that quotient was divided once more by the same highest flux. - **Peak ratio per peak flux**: 0.70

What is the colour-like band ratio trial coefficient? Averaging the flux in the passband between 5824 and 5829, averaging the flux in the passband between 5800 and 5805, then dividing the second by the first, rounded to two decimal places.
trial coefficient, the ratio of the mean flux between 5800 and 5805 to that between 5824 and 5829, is 0.94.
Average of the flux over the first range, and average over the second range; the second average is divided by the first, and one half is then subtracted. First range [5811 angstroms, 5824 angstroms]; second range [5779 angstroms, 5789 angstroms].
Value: 0.45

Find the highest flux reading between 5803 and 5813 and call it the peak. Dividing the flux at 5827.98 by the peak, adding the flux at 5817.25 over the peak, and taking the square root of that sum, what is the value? 1.10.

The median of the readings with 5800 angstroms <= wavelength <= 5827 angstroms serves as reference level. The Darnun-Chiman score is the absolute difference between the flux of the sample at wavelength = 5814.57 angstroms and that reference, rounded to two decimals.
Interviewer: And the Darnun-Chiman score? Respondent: 0.11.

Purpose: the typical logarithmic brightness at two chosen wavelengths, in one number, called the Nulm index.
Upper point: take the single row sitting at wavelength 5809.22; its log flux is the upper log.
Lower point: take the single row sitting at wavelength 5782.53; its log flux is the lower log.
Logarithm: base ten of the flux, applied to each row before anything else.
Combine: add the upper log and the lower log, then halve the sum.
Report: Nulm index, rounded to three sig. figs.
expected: 0.207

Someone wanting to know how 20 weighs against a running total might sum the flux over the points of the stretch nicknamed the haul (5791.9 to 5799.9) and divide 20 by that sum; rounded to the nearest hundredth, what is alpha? 4.64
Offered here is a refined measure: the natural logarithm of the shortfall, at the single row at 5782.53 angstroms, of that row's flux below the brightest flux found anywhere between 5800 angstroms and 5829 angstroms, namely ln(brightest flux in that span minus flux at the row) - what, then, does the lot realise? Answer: -0.76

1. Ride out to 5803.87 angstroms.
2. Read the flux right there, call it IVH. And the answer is 1.292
